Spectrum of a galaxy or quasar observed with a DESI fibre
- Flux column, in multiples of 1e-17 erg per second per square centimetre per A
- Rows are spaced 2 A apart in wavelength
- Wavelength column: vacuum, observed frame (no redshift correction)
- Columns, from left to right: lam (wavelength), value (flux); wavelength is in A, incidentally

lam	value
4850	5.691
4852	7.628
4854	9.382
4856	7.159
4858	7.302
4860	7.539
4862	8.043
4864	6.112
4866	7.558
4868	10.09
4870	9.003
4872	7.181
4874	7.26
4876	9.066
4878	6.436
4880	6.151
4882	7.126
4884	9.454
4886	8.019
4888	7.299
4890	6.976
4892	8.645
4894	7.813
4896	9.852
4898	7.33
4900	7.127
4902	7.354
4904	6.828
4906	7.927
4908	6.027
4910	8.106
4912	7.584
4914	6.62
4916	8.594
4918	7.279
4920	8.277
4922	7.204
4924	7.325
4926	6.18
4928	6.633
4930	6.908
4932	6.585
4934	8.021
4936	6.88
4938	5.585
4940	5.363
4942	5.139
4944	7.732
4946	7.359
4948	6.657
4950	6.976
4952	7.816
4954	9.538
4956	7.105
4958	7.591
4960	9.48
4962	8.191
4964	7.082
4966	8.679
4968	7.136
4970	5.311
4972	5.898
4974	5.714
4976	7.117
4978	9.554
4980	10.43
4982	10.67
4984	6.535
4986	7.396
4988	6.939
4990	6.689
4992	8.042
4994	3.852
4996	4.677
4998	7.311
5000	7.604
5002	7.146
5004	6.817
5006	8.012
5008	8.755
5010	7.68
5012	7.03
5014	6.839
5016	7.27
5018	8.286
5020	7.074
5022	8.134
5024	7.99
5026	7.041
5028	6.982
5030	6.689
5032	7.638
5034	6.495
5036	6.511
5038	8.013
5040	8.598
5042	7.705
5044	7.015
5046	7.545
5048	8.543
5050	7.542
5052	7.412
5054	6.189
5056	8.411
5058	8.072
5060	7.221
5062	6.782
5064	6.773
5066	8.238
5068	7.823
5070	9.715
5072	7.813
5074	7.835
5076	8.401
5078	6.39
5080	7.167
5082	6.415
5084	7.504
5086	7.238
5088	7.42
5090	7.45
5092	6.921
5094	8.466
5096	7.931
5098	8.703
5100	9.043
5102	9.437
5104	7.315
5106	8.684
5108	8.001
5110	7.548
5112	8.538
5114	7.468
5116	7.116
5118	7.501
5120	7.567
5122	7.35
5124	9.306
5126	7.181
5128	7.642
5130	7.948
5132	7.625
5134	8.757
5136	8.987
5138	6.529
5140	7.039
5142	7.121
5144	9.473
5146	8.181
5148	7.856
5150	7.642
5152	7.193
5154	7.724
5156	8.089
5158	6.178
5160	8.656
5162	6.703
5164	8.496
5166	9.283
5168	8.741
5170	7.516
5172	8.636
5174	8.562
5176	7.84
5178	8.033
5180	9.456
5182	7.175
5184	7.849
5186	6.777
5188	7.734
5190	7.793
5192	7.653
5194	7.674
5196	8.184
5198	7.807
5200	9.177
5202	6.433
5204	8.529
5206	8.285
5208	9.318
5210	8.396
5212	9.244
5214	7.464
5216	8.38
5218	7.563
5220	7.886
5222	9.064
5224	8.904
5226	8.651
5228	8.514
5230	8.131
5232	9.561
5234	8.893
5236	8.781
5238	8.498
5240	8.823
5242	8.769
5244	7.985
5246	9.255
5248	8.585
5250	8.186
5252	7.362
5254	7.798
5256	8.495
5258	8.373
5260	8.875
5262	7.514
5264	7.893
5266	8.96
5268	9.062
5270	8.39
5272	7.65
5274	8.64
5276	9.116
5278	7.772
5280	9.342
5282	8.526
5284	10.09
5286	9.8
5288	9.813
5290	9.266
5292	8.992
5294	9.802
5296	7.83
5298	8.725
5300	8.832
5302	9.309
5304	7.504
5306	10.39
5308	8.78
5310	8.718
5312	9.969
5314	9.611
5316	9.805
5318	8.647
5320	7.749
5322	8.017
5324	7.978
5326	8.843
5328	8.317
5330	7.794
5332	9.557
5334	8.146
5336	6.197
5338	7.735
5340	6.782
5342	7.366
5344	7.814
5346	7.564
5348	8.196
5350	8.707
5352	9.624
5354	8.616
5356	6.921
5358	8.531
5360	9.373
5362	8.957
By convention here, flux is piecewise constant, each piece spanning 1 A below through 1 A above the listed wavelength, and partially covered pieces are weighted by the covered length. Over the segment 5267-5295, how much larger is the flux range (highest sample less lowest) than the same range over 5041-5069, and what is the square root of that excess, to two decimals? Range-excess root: 0.29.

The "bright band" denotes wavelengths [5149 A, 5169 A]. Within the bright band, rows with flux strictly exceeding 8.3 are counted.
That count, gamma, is 4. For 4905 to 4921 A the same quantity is 1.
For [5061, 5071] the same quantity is 1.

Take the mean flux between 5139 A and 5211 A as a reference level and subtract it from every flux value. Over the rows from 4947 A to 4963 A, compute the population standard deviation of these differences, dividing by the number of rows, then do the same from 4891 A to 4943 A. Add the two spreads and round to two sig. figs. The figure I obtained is 2.1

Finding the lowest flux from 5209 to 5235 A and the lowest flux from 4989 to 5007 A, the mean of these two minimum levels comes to 5.66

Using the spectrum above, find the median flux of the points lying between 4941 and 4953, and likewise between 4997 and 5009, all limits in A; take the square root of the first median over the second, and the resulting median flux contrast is 0.98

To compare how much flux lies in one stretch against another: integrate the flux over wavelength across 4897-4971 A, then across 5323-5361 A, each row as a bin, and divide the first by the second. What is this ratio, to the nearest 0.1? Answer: 1.7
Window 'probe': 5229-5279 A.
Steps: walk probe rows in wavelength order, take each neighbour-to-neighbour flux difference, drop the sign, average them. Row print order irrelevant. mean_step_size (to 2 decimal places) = 0.65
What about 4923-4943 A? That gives 0.72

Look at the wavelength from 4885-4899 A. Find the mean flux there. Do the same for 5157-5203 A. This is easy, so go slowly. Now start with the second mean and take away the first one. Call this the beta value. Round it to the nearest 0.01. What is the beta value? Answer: -0.06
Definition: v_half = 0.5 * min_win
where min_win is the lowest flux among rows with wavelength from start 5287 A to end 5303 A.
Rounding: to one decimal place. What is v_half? 3.9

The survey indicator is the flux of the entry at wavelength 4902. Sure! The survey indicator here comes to 7.354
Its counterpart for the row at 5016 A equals 7.27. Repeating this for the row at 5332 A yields 9.557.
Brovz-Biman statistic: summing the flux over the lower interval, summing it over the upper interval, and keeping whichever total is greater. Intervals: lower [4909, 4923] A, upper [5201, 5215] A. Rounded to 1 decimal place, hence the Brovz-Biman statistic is 57.7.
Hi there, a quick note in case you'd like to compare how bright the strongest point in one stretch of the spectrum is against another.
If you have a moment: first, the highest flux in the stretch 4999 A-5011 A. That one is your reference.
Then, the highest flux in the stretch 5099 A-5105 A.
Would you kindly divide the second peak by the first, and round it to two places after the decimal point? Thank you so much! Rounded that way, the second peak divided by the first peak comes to 1.08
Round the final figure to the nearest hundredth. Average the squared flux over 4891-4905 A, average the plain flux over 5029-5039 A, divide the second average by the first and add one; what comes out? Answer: 1.11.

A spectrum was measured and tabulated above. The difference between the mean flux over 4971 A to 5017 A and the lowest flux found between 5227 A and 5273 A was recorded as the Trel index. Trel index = -0.1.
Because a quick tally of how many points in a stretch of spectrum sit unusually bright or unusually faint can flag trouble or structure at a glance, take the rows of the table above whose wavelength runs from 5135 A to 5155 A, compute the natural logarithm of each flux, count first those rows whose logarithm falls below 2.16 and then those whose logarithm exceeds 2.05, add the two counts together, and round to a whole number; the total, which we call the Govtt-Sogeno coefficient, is 12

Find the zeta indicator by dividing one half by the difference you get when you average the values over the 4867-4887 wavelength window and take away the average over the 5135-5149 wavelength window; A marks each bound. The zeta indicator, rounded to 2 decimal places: 5.27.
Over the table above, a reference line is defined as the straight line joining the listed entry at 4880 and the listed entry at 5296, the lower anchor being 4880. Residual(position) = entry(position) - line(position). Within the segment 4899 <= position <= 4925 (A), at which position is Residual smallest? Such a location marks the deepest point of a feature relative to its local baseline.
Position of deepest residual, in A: 4908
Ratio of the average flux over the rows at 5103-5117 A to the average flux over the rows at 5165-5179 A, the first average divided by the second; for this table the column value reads 0.93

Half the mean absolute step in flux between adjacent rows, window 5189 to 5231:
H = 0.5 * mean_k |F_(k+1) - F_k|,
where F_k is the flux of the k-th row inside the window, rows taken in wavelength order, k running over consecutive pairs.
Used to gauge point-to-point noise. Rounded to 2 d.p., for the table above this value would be 0.41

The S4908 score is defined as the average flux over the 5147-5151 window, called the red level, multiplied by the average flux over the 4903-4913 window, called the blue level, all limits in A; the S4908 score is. 56.5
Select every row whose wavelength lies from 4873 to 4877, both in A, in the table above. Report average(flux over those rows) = 8.2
